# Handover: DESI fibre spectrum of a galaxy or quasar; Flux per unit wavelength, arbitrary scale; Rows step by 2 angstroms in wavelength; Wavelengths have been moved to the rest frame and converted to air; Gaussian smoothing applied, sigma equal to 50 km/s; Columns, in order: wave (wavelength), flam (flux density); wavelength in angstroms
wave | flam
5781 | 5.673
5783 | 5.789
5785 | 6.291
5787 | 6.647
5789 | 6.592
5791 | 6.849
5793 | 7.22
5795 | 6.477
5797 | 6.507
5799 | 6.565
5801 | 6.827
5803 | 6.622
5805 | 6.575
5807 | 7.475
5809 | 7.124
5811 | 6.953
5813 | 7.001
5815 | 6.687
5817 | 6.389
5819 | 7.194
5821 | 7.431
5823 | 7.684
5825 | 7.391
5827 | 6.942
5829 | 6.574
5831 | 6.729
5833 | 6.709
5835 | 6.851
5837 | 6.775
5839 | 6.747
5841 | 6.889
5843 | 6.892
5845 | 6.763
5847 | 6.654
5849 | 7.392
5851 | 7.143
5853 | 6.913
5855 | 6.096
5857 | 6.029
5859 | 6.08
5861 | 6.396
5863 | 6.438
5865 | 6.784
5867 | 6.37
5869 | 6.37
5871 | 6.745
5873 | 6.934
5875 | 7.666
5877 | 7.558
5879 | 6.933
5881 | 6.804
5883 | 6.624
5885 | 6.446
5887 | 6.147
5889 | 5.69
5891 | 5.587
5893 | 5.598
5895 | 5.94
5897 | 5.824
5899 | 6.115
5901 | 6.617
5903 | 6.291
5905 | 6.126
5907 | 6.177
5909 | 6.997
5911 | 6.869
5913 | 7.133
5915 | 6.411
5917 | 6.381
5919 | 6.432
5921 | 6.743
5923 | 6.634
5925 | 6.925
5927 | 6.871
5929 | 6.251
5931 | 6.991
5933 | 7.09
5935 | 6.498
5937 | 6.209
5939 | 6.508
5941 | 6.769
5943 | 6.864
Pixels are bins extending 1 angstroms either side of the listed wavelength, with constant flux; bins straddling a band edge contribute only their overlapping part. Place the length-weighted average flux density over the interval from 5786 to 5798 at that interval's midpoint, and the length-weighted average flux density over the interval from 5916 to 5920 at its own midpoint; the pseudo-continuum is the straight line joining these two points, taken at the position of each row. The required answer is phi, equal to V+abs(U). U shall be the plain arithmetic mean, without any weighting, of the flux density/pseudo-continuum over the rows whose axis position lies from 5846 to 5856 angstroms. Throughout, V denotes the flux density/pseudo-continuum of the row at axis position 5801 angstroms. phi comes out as 2.06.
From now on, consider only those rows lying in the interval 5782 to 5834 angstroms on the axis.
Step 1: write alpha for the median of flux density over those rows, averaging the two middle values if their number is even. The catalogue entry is 6.72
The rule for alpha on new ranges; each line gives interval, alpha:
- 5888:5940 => 6.42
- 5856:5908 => 6.37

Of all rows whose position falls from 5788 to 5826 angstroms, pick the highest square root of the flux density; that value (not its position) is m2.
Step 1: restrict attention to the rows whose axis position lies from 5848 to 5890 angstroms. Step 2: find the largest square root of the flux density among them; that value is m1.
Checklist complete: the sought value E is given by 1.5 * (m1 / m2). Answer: 1.50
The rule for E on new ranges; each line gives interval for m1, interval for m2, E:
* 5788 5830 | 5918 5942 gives 1.56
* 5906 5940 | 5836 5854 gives 1.47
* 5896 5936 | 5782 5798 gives 1.49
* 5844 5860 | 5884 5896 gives 1.61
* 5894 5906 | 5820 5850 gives 1.39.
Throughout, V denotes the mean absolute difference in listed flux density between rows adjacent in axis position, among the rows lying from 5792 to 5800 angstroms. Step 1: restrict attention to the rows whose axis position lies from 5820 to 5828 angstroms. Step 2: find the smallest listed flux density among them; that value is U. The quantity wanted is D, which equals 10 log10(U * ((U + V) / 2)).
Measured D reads 14.0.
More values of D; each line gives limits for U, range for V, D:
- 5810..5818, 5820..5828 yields 13.3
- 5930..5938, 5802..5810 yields 13.1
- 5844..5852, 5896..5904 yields 13.7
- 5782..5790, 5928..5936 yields 12.6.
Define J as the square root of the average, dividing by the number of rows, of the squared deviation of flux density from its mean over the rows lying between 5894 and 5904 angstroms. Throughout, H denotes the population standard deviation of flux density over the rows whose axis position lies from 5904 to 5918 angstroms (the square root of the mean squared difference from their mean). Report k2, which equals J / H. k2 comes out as 0.7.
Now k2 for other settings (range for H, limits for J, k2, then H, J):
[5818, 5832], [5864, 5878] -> 1.3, 0.37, 0.481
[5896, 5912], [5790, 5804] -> 0.6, 0.38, 0.244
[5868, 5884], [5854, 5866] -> 0.6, 0.42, 0.266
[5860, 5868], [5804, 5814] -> 1.7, 0.17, 0.290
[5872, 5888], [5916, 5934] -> 0.6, 0.48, 0.278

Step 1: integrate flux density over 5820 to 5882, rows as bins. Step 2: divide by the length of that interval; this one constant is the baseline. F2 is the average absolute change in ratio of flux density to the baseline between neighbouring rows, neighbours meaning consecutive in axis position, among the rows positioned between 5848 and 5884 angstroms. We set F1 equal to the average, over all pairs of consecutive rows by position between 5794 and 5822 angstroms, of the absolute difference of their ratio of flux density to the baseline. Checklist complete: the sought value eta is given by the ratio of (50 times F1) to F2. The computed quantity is 50.0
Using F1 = 0.0420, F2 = 0.0420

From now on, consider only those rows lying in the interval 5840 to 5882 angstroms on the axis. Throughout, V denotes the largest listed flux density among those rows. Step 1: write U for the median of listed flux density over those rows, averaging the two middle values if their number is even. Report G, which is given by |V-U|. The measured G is 0.88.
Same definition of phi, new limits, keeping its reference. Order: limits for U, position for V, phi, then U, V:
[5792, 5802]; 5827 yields 2.05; 1.00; 1.05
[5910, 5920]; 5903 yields 2.01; 1.04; 0.98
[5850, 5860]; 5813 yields 2.03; 0.98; 1.05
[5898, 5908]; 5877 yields 2.13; 0.97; 1.16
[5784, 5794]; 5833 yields 2.01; 1.00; 1.01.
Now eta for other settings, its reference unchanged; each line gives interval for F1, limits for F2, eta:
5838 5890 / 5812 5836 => 45.7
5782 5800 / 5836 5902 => 57.0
